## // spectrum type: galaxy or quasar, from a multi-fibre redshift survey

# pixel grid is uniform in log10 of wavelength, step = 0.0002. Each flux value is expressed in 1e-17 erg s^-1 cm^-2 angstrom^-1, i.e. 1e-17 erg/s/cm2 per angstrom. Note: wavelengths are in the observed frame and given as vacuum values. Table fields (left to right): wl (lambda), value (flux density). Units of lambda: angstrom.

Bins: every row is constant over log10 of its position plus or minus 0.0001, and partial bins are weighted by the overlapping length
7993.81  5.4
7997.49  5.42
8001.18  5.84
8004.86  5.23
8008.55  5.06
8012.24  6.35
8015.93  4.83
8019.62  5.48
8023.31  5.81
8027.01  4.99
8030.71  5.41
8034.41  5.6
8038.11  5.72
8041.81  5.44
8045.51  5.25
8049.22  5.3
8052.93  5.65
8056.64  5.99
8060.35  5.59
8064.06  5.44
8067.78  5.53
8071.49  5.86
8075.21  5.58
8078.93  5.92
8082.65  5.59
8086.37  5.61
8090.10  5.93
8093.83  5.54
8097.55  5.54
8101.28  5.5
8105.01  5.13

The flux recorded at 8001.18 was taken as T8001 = 5.84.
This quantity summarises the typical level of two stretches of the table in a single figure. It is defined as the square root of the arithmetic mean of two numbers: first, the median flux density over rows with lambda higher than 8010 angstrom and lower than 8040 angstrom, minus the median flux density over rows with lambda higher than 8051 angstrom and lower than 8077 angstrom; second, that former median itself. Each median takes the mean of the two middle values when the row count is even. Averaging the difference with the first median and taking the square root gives 1.66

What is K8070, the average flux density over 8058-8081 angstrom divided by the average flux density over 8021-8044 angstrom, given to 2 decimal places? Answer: 1.03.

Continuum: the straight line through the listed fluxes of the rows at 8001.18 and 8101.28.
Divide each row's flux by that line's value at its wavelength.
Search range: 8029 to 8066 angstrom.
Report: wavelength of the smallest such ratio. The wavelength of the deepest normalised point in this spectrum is 8045.51 angstrom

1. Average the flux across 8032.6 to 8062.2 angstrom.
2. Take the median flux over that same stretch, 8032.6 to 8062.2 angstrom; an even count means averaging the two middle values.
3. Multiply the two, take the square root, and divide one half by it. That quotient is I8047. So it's 0.0896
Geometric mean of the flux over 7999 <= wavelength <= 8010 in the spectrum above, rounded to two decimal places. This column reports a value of 5.37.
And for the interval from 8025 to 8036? 5.33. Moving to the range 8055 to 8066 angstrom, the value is 5.67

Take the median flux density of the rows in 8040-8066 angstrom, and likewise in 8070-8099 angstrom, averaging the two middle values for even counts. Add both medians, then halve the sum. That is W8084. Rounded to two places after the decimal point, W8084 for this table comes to 5.52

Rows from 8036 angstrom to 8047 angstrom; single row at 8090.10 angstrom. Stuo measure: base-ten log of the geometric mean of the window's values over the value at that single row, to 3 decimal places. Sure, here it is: -0.035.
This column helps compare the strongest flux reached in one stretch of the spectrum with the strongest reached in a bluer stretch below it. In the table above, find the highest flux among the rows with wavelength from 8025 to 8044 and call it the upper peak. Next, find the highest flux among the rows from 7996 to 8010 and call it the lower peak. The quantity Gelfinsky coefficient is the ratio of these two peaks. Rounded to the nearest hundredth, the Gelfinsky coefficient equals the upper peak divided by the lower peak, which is 0.98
